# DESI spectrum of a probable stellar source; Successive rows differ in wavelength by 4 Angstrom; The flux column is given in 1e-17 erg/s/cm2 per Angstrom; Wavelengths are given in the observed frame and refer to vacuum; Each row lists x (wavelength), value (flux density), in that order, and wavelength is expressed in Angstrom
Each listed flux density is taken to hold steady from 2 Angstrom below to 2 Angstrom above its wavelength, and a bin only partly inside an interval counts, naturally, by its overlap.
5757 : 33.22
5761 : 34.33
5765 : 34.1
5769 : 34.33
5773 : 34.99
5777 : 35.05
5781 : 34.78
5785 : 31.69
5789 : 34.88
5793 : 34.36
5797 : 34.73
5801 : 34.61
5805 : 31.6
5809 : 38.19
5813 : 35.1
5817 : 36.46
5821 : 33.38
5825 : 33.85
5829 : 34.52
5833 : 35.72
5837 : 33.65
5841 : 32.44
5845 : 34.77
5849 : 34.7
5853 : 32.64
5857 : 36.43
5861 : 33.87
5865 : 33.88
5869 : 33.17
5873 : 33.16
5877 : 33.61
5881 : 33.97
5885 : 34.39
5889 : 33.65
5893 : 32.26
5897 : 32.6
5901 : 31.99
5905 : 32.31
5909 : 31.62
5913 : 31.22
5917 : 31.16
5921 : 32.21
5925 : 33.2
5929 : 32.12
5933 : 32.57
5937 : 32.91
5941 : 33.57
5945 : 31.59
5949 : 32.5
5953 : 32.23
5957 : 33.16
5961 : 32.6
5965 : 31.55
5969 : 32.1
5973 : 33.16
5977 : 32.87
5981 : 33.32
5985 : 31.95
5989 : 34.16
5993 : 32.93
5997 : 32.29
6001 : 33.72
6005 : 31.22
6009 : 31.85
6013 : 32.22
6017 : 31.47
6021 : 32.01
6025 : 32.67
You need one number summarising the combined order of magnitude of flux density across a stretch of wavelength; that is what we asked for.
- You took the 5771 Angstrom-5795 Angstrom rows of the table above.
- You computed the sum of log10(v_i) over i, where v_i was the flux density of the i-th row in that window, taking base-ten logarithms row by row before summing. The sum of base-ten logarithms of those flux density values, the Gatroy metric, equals 9.21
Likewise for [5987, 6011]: 9.09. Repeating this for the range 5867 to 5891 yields 9.16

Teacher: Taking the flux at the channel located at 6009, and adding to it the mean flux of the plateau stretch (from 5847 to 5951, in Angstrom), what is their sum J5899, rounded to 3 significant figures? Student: 64.8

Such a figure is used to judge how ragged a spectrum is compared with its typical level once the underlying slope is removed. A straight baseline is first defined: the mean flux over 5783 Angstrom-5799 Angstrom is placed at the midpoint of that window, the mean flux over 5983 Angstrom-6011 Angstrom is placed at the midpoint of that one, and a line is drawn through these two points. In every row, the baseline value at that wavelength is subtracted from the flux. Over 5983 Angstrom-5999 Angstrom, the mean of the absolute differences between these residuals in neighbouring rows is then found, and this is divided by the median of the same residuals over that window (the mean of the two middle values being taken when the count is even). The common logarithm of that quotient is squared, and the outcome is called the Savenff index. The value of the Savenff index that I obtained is 4.8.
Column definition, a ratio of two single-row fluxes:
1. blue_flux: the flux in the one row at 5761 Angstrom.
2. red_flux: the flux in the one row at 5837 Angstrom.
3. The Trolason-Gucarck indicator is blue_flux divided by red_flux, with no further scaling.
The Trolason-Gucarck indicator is 1.02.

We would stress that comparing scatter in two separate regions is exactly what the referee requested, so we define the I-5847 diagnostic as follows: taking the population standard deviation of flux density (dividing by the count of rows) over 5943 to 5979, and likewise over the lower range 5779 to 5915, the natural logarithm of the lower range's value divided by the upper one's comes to 1.0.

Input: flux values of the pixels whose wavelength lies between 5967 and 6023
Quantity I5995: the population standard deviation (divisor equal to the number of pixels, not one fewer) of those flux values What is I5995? 0.83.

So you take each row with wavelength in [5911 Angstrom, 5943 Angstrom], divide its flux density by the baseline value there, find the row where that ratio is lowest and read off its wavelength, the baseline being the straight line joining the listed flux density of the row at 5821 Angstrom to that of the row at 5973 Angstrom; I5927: 5917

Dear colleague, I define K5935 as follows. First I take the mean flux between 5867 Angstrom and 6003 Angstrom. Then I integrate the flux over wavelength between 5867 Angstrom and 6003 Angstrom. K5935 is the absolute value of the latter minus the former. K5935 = 4415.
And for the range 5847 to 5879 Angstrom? 1052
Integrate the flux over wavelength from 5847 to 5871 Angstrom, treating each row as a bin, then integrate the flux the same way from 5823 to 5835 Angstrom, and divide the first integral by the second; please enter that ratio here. 2.0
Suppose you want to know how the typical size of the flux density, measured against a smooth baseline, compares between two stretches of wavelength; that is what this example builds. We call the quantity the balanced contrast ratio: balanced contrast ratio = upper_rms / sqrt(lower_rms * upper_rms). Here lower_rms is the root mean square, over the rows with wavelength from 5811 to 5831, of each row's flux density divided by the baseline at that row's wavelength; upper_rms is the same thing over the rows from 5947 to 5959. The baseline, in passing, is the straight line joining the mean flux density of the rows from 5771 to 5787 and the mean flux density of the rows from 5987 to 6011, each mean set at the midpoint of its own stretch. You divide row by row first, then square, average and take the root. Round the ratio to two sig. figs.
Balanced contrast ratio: 0.98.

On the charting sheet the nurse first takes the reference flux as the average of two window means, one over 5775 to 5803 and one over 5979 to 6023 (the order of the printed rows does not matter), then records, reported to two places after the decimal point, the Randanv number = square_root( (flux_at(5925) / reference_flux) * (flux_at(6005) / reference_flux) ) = 0.96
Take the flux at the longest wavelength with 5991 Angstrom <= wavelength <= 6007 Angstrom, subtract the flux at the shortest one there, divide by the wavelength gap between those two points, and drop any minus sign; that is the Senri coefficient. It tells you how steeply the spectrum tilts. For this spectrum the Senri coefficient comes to 0.14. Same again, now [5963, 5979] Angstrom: 0.11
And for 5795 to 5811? 0.29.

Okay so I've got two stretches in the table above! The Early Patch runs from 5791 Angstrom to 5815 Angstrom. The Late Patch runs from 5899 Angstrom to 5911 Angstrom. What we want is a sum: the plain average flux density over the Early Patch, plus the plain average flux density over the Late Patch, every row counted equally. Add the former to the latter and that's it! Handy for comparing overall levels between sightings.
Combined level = 66.7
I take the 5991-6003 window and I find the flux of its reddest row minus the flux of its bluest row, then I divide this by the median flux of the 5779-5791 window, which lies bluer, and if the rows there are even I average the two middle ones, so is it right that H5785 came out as 0.023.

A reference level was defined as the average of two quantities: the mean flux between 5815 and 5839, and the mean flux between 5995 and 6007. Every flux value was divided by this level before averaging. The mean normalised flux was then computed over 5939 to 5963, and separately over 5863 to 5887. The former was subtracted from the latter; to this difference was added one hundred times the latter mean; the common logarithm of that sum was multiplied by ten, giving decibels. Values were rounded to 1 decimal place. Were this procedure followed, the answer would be 20.0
